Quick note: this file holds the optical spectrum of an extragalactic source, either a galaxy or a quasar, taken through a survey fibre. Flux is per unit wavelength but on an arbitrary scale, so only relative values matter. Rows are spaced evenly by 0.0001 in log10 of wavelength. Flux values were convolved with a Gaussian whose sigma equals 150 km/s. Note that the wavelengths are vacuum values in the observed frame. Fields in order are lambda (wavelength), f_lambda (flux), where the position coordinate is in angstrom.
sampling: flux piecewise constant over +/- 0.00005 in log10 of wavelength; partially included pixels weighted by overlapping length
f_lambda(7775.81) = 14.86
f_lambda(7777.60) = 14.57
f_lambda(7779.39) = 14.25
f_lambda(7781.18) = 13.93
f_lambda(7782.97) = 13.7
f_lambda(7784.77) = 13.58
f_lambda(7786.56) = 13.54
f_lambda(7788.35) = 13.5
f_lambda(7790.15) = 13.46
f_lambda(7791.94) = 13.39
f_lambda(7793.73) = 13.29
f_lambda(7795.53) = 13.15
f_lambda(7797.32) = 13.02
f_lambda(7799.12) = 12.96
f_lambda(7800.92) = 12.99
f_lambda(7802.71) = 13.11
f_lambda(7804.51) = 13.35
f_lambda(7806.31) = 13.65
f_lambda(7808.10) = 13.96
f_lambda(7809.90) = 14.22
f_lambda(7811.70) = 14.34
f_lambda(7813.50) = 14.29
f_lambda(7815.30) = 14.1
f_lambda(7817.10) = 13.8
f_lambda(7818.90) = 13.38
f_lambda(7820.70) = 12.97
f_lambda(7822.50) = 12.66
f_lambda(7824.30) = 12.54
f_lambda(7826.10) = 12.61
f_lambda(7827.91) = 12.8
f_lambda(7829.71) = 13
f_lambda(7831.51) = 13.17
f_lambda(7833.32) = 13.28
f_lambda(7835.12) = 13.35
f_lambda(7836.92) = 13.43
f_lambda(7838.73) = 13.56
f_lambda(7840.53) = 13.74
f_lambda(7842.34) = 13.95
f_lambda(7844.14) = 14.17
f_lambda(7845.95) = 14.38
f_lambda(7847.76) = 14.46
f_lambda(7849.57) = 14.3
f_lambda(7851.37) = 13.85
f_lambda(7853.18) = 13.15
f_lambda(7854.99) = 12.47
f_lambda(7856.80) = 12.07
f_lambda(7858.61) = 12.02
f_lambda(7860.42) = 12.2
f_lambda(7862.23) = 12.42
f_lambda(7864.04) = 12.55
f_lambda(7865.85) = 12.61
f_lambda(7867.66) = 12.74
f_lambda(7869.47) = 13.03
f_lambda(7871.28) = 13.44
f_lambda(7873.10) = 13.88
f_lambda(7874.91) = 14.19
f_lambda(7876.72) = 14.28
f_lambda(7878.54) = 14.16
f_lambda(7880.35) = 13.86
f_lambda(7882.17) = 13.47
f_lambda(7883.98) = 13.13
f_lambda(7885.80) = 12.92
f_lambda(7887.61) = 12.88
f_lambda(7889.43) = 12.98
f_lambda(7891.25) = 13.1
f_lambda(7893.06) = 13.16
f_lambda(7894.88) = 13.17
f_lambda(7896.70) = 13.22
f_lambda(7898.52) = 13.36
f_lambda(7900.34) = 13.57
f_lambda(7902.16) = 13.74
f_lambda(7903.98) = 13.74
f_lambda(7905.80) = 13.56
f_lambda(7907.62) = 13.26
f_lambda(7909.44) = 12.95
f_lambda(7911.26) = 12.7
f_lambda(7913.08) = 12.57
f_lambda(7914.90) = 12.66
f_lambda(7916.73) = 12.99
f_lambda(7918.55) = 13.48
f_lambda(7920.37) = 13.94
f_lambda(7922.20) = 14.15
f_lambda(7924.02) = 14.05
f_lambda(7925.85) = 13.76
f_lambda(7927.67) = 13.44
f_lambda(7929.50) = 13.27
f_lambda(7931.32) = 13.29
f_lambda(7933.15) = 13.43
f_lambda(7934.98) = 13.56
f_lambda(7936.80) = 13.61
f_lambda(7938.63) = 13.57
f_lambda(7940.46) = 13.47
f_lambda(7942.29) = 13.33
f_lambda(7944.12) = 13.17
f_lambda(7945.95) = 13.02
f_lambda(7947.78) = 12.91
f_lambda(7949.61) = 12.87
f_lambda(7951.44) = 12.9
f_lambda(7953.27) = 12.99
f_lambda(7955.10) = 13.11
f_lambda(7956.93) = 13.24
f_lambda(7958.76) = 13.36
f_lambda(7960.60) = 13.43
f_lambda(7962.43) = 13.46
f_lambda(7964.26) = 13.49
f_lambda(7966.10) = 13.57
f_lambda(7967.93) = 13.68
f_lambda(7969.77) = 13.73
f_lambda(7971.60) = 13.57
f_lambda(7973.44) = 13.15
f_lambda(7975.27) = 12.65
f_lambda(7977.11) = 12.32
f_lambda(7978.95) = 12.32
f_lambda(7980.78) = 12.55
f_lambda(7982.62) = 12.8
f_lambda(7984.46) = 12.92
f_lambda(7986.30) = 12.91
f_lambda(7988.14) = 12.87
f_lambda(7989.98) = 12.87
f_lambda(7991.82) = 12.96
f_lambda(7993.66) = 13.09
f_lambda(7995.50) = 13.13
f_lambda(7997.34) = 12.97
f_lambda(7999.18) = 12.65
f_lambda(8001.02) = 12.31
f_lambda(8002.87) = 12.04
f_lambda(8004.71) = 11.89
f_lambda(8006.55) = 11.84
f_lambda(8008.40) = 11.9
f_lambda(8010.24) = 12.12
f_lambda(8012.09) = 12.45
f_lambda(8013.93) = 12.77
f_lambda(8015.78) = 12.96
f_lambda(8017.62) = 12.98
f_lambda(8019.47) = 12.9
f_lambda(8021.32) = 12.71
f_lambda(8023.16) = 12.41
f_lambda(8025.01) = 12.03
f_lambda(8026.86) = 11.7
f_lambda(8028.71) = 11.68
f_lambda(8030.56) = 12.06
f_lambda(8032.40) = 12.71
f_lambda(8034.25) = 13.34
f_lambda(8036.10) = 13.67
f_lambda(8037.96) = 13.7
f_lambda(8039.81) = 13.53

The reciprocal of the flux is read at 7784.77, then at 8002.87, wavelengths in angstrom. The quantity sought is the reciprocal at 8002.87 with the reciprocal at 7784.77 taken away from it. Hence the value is 0.0094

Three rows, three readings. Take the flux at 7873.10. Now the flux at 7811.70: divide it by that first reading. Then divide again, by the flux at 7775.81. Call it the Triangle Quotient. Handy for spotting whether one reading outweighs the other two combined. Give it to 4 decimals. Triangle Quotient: 0.0695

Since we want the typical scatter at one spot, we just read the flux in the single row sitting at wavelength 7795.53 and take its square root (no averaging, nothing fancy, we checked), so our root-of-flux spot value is 3.63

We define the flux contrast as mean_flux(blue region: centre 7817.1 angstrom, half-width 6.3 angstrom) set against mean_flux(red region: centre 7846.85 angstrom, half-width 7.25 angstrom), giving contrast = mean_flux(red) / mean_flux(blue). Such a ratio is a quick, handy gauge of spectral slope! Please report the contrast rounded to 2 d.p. 1.03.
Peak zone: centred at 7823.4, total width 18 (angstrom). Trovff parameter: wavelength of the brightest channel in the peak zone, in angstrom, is 7815.30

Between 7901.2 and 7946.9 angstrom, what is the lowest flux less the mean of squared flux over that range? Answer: -167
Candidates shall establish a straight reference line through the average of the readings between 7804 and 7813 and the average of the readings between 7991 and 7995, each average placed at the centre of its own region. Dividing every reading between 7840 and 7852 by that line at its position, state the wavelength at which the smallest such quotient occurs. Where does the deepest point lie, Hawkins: 7840.53 angstrom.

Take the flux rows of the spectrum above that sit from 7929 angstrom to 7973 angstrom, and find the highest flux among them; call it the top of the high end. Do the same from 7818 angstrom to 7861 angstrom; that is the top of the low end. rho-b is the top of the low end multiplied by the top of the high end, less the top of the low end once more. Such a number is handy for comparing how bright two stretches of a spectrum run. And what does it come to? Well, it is 184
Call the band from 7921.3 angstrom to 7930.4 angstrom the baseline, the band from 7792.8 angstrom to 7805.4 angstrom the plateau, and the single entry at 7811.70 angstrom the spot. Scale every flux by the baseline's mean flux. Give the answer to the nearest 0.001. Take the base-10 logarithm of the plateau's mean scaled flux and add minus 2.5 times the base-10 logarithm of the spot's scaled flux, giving -0.067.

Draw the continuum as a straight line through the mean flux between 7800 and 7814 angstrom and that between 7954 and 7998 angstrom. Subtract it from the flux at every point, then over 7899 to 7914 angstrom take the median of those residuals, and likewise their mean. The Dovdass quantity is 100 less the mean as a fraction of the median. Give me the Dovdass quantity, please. 102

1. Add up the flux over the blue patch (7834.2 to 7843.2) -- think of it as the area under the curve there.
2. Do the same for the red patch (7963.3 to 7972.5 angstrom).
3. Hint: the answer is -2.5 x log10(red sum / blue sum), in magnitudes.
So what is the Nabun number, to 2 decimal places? 0.00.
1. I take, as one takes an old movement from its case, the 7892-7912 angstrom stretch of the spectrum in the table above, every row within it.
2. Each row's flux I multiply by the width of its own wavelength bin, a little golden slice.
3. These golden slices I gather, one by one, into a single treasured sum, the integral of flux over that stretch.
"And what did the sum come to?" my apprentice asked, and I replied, 266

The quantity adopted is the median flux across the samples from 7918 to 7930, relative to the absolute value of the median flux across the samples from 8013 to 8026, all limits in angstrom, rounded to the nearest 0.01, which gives 1.08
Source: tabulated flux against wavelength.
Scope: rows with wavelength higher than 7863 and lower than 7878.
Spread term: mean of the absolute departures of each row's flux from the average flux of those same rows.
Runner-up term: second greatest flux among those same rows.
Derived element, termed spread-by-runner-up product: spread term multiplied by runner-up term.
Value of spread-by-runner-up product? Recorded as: 8.6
